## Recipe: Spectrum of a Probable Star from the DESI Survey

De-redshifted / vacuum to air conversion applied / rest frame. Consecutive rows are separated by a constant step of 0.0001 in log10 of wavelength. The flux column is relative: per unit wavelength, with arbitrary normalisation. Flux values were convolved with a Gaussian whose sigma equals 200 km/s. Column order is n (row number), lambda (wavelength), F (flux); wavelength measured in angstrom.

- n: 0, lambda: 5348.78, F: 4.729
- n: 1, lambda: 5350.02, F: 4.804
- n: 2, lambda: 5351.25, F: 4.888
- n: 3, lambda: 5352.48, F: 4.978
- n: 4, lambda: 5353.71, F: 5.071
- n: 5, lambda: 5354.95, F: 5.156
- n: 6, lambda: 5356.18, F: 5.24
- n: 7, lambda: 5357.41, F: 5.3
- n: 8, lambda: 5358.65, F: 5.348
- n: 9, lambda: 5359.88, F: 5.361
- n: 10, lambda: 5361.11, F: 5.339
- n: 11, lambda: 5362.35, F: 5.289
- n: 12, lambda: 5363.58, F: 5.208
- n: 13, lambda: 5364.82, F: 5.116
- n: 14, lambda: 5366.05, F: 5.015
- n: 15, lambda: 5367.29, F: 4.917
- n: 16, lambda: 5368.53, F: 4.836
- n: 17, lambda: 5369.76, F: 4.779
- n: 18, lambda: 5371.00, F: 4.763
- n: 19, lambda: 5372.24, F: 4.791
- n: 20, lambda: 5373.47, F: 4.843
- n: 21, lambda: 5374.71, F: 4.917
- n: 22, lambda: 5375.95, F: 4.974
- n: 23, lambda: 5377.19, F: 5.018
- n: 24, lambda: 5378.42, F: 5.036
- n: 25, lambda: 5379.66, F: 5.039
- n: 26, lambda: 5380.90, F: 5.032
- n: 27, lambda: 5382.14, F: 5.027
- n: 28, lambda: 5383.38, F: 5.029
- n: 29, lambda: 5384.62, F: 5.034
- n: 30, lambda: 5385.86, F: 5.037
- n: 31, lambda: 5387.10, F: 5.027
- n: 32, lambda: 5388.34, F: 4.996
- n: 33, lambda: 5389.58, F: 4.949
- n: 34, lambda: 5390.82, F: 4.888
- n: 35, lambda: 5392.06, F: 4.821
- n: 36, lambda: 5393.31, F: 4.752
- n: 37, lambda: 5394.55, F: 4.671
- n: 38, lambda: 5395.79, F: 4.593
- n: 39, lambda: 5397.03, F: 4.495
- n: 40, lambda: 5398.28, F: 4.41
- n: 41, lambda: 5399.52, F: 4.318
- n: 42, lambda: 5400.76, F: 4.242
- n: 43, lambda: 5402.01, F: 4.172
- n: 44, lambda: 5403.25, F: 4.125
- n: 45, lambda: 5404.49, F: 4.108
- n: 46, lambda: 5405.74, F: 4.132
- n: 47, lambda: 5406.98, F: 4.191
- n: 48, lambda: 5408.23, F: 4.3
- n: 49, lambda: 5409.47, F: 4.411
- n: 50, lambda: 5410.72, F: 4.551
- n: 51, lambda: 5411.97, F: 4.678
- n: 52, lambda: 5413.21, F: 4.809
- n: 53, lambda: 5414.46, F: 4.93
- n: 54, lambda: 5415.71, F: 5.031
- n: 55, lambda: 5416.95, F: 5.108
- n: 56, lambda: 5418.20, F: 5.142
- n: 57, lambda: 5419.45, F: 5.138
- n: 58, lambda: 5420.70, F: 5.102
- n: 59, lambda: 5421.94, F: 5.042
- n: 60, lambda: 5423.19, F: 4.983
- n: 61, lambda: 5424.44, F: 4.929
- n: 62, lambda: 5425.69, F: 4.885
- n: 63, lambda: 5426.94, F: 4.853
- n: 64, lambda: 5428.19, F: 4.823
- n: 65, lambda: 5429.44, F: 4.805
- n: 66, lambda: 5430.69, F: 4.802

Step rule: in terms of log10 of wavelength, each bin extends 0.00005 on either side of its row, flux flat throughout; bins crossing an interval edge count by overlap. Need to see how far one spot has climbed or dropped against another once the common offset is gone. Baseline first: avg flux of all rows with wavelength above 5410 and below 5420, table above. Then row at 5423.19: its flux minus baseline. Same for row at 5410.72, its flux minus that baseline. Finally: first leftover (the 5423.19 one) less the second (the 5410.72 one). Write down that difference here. 0.43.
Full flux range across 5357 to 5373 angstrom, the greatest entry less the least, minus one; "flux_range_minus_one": -0.40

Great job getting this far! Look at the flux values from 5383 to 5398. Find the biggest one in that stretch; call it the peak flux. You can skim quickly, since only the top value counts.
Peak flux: 5.037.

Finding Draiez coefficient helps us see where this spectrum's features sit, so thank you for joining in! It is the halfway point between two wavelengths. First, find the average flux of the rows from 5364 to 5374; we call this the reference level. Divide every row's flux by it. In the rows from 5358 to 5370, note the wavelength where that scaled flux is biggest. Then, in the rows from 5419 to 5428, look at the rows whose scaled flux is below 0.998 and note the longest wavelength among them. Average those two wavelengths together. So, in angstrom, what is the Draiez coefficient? 5393.4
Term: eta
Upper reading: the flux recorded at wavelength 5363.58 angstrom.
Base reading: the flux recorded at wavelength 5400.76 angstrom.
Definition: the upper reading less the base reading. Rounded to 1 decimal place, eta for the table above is 1.0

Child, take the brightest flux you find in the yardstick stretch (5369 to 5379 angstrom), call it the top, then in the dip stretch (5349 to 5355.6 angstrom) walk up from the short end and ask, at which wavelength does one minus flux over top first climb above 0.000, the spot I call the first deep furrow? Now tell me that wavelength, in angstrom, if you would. 5350.02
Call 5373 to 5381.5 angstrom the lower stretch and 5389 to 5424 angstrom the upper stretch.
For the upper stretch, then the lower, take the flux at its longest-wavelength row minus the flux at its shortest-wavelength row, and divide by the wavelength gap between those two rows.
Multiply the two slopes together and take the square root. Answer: 0.01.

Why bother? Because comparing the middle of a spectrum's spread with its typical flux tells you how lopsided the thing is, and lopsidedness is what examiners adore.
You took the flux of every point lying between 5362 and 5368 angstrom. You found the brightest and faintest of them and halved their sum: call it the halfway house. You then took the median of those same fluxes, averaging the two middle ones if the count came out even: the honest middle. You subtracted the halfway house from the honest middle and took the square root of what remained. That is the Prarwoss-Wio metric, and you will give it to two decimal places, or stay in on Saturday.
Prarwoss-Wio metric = 0.11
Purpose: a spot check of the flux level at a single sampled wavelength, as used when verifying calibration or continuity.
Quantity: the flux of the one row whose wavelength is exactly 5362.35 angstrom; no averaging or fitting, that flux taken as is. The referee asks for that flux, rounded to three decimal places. 5.289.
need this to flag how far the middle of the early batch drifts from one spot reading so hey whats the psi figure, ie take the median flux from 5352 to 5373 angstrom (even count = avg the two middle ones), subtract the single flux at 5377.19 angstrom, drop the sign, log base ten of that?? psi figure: -1.0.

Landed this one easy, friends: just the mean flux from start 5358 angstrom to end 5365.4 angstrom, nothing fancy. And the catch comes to 5.28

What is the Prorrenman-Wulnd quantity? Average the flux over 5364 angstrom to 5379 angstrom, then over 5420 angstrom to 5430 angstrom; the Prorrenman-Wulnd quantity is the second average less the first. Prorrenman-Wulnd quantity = 0.01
